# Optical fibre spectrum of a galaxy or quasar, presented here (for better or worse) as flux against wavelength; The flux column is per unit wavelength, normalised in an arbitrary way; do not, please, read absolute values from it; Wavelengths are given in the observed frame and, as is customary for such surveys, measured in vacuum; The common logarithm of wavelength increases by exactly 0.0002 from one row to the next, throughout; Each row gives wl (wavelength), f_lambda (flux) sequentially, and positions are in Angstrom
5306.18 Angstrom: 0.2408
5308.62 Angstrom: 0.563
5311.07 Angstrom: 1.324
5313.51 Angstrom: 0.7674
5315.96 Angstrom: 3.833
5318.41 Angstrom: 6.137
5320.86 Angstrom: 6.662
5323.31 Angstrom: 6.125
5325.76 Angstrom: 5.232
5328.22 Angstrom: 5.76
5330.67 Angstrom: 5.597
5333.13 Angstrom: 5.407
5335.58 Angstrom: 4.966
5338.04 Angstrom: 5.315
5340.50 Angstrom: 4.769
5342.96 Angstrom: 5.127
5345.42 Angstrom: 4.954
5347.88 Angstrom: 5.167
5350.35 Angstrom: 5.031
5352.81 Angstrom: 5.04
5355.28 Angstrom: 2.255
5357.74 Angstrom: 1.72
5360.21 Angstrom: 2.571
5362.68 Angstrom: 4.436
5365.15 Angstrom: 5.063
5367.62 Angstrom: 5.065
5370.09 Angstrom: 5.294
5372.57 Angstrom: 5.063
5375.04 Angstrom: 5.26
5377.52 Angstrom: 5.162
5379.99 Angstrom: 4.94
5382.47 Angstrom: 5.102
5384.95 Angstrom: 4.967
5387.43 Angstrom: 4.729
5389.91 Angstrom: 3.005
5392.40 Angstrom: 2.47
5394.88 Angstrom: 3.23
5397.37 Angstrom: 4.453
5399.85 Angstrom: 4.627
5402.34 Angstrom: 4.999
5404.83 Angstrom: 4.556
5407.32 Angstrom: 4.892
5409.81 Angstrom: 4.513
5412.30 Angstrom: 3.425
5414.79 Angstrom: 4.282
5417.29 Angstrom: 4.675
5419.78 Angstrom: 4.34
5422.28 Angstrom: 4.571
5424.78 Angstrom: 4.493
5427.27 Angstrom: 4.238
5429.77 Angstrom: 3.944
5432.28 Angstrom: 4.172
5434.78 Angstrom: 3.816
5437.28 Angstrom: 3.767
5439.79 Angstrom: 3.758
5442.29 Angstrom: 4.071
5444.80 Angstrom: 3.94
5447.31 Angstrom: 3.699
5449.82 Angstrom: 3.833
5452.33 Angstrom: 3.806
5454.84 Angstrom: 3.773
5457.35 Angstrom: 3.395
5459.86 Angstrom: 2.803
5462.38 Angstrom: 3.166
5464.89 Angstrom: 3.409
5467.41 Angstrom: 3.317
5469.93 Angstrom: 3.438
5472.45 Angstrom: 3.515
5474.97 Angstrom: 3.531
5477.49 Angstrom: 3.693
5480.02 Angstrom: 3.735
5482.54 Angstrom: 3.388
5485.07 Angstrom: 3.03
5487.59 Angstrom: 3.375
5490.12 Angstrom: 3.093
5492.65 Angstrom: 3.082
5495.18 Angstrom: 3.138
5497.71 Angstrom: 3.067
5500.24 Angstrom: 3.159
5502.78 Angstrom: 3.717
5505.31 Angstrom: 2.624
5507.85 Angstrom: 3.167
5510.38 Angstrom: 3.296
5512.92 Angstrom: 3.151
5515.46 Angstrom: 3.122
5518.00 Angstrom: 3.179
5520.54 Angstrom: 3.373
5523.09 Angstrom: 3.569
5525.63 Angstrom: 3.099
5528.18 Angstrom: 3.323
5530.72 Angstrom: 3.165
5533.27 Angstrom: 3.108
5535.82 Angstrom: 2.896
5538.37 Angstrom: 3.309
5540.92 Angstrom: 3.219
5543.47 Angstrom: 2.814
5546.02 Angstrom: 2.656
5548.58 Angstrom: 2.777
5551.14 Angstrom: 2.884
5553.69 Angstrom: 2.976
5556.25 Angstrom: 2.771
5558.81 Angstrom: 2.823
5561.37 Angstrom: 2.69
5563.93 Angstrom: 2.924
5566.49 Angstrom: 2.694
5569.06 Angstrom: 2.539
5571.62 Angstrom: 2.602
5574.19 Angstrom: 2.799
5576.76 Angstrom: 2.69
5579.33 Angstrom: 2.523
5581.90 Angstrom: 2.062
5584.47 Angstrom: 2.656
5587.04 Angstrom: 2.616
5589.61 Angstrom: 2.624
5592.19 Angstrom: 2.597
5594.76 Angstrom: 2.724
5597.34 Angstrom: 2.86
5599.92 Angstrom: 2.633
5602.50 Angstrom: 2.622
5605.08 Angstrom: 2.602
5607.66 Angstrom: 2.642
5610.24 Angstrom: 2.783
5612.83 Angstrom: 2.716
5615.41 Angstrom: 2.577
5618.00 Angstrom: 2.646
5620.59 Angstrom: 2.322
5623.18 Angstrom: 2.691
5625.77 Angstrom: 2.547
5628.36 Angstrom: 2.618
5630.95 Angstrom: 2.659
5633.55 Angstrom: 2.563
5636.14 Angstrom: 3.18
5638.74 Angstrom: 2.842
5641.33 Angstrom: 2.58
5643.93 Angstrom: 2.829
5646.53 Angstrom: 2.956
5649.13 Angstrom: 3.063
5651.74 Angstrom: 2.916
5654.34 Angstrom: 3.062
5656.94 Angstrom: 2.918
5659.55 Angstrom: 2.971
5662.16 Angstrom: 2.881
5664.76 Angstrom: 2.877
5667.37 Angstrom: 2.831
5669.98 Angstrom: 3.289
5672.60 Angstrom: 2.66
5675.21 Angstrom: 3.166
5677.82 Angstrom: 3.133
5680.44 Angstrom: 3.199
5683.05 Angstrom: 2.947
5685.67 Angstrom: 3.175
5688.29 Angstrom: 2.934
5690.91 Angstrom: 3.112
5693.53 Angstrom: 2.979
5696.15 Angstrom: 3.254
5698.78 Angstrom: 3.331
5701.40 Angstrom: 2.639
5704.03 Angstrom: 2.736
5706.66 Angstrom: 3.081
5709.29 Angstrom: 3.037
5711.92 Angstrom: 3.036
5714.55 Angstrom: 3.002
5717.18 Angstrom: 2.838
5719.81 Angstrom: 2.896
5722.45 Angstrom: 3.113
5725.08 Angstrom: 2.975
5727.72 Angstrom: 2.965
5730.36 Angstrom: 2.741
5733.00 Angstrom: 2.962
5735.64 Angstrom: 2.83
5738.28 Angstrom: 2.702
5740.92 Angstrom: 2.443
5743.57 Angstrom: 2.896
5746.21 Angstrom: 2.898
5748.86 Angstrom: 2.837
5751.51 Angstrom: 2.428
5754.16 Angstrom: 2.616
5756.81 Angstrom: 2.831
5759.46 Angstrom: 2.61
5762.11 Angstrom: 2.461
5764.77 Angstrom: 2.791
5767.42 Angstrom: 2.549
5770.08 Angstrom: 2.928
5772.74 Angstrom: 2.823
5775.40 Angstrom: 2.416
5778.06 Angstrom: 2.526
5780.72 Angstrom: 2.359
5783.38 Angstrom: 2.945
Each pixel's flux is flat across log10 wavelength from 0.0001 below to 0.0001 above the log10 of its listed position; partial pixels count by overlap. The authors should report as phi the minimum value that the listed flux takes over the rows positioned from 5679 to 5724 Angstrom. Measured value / 2.639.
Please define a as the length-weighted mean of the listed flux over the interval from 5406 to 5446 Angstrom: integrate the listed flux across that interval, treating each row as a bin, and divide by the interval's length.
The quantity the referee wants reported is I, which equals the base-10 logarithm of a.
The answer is 0.62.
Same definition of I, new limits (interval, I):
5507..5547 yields 0.50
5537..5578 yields 0.45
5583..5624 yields 0.42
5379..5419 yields 0.63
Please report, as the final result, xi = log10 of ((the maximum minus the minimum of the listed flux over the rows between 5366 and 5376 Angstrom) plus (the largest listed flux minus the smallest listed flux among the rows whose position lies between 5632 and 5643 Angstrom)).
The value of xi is -0.07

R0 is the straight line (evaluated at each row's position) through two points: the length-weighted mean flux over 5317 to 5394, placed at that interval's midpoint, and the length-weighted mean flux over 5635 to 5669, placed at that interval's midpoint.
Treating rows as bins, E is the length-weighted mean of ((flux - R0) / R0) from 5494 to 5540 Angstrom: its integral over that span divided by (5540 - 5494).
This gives -0.151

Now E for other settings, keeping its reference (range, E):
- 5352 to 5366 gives -0.279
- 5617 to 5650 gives -0.100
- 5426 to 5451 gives -0.078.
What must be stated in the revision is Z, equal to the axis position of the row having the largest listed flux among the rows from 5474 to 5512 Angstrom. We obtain 5480.02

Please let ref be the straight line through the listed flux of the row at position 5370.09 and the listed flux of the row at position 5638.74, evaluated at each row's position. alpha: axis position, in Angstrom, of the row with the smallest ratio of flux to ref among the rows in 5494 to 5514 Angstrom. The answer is 5505.31 Angstrom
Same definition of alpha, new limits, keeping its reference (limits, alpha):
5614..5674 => 5620.59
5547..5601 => 5581.90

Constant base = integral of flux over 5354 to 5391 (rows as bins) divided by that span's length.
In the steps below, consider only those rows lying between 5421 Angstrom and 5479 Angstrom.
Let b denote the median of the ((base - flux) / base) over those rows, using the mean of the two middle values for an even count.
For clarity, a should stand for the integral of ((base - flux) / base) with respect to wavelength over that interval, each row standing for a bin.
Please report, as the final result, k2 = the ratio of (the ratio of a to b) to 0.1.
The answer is 603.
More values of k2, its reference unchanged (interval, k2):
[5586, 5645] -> 576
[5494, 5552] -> 594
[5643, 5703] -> 585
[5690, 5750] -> 616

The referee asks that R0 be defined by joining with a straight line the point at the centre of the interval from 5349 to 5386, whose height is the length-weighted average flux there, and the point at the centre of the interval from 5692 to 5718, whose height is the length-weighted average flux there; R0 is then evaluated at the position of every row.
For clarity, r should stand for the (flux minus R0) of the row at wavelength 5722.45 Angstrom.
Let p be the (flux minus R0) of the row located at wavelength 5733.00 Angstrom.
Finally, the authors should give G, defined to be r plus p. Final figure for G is 0.28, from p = 0.1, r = 0.19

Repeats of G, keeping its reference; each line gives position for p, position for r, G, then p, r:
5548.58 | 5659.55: -1.12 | -0.9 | -0.22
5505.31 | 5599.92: -2.06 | -1.2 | -0.82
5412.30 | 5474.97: -1.31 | -0.8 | -0.47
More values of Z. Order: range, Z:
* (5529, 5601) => 5538.37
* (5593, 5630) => 5597.34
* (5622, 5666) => 5636.14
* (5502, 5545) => 5502.78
